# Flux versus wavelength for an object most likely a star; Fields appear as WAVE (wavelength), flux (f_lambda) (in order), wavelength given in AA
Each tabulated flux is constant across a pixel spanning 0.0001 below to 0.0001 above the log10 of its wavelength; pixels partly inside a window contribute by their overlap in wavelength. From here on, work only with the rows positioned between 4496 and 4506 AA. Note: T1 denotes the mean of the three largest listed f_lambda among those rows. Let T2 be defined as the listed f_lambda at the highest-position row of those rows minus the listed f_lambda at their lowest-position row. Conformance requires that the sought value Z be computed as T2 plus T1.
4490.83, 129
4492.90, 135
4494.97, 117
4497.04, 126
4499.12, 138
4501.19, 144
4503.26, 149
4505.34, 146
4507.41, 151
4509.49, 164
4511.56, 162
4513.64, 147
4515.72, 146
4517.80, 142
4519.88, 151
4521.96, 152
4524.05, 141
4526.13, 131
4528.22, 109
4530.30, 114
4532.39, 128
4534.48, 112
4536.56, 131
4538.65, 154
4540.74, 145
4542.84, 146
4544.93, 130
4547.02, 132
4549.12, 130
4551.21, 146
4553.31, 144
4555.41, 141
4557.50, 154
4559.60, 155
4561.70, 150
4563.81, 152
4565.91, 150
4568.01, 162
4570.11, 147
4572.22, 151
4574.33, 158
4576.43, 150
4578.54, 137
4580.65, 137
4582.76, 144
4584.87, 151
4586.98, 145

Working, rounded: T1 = 146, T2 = 20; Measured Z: 166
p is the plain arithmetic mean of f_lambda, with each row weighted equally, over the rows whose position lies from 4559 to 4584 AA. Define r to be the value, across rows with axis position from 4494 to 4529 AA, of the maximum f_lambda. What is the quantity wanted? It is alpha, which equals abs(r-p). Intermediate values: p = 149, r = 164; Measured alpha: 14.6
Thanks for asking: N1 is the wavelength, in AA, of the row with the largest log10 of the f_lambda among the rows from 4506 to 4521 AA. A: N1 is 4509.49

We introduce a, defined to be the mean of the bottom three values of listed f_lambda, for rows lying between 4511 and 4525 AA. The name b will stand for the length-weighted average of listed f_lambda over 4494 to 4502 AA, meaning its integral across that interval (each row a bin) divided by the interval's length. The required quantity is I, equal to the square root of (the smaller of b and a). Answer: 11.4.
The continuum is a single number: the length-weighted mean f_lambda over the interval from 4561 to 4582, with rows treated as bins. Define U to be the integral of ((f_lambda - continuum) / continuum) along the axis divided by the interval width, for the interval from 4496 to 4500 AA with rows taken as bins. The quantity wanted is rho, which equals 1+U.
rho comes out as 0.883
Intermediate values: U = -0.12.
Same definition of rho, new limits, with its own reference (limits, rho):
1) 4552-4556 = 0.957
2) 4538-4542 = 0.997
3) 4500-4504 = 0.978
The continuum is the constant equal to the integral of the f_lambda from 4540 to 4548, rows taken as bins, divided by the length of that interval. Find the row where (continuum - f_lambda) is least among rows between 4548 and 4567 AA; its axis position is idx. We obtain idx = 4559.60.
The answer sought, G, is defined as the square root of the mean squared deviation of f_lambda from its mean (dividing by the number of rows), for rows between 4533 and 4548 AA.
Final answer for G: 13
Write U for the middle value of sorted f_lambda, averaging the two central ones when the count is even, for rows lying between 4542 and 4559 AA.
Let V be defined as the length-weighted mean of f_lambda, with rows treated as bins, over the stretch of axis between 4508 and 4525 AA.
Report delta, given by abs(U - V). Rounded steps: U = 142.5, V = 151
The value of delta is 8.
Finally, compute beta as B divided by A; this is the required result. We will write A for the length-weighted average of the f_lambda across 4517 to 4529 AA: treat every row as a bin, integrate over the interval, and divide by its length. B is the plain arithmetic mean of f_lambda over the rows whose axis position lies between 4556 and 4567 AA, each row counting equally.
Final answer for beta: 1.10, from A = 138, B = 152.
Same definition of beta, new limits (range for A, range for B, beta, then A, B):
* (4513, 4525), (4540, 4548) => 0.94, 146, 138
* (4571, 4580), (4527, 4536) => 0.78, 148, 116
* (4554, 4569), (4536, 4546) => 0.93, 152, 141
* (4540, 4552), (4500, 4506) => 1.06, 138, 146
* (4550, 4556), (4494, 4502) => 0.91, 143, 131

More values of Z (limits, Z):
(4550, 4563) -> 157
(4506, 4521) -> 159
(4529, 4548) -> 166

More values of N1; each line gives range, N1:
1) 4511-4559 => 4511.56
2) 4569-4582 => 4574.33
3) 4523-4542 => 4538.65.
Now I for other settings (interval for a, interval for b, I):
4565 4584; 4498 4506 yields 11.8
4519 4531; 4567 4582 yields 10.9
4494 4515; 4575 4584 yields 11.3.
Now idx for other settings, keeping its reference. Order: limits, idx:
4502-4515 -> 4509.49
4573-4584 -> 4574.33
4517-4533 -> 4521.96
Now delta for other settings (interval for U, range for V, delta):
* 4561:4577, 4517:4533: 17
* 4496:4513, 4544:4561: 6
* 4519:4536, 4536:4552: 10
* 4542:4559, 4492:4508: 5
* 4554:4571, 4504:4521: 0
